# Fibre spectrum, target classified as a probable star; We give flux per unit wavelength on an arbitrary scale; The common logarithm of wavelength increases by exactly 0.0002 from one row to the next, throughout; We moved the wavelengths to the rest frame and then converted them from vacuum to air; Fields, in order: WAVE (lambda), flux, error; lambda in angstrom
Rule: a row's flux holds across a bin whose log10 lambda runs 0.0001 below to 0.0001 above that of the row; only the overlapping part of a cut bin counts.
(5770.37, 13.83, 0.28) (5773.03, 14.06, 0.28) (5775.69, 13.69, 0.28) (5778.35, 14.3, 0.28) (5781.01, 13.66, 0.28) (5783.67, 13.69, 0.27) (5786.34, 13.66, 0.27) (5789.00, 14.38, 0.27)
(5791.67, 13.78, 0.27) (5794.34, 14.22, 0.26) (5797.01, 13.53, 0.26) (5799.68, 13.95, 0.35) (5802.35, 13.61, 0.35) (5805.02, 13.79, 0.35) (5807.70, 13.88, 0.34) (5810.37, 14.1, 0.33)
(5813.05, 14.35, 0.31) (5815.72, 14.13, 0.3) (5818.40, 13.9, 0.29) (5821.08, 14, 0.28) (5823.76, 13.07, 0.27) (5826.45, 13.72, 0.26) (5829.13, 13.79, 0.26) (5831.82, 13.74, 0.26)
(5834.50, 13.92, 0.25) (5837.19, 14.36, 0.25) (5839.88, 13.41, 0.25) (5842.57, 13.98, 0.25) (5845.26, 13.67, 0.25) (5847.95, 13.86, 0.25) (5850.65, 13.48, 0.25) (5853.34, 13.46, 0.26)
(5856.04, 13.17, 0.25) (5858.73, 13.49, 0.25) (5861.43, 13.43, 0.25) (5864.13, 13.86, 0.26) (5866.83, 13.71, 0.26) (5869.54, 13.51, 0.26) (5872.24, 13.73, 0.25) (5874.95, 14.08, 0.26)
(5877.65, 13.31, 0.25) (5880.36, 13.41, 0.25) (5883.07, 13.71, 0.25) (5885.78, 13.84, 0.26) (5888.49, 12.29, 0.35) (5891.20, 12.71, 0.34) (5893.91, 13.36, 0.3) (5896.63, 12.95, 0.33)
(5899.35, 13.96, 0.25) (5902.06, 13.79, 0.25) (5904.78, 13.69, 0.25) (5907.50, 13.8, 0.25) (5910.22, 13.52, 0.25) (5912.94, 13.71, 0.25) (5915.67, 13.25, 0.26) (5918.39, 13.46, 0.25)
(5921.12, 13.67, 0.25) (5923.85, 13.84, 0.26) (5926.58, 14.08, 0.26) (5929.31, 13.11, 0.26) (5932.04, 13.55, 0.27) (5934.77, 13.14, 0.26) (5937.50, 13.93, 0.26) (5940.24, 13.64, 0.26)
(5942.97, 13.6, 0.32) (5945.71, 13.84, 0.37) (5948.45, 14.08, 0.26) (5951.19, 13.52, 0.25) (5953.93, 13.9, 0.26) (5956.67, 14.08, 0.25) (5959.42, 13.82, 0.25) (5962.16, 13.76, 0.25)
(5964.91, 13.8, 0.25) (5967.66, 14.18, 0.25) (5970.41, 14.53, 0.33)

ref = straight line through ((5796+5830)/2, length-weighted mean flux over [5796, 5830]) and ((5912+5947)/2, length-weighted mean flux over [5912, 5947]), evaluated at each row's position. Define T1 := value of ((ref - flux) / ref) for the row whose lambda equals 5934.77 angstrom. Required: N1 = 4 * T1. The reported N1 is 0.13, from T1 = 0.033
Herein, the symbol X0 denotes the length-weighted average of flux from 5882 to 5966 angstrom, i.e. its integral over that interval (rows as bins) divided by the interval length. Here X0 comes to 13.6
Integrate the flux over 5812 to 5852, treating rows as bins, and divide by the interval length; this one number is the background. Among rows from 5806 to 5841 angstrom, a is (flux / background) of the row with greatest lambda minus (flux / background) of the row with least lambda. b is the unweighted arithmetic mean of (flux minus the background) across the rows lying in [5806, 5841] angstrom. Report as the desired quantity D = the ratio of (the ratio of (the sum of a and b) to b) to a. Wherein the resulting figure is -10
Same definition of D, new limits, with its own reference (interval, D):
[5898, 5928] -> 107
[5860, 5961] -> 31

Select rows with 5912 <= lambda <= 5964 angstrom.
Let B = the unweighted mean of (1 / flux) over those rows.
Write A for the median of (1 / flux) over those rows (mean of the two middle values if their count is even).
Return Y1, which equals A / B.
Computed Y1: 1.00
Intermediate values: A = 0.0729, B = 0.0731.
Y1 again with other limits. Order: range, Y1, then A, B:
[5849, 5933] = 1.00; 0.0740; 0.0741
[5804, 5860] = 1.00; 0.0725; 0.0726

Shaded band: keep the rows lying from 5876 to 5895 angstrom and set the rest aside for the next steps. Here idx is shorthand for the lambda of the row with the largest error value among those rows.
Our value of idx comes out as 5888.49 angstrom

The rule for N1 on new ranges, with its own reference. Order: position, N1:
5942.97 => -0.01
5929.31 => 0.14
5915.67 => 0.11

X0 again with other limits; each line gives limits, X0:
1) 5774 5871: 13.8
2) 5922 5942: 13.6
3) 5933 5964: 13.8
